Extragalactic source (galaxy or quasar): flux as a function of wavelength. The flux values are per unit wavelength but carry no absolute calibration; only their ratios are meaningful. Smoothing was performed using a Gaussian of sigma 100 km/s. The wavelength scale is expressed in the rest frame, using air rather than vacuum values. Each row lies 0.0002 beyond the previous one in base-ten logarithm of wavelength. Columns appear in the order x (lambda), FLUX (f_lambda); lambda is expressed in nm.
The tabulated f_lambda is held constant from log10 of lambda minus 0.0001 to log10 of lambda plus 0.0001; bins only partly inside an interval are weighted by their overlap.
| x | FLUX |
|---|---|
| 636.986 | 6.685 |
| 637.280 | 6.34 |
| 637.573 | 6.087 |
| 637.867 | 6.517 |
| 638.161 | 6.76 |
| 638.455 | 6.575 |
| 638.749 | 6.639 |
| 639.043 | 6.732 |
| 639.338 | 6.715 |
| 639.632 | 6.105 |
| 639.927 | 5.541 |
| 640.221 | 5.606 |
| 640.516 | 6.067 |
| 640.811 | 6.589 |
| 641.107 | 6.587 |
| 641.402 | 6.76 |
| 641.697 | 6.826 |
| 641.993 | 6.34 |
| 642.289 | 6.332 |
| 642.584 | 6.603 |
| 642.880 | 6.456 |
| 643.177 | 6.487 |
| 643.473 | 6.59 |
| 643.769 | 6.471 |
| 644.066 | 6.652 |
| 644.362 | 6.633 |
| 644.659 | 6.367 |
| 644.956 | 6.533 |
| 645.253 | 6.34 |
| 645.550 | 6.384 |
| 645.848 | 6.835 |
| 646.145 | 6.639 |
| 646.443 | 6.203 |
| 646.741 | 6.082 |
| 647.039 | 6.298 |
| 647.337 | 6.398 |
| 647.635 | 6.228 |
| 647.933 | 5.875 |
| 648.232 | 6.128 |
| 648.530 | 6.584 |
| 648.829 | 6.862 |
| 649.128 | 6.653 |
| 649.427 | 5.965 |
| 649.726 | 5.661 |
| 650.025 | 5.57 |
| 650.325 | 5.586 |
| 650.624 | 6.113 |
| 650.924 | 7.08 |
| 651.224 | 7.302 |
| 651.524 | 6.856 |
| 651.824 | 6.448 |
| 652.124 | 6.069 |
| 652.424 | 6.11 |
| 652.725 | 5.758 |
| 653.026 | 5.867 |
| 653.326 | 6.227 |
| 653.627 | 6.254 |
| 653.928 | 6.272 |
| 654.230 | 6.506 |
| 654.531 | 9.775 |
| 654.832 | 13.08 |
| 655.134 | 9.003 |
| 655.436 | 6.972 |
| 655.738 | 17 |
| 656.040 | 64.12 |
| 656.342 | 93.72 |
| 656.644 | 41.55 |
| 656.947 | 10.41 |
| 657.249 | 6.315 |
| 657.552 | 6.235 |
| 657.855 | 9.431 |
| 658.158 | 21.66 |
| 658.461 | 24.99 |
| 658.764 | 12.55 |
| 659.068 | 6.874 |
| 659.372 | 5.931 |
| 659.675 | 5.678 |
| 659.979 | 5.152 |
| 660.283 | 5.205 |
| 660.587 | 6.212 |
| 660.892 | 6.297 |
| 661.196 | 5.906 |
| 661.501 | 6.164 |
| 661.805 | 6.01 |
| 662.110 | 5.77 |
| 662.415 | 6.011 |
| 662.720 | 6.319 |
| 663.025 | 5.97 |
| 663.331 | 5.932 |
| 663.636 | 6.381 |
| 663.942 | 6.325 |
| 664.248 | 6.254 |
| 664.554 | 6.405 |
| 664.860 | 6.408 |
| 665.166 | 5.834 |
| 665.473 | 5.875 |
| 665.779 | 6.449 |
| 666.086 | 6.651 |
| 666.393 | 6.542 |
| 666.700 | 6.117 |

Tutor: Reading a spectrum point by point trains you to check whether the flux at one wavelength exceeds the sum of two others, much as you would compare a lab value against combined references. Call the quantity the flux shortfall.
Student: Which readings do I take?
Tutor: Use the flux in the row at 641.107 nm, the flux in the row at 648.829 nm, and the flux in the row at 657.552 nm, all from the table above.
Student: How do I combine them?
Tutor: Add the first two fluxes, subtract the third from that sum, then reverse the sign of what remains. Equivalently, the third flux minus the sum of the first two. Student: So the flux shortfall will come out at -7.2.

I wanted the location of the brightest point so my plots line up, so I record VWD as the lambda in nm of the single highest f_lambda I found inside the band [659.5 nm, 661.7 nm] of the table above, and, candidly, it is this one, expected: 660.892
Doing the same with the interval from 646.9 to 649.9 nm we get 648.829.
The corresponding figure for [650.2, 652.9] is 651.224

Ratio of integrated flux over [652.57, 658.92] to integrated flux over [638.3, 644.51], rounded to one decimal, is 2.9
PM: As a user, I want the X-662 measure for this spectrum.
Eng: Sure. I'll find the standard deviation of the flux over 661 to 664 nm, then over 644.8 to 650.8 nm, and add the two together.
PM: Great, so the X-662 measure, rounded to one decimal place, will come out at 0.6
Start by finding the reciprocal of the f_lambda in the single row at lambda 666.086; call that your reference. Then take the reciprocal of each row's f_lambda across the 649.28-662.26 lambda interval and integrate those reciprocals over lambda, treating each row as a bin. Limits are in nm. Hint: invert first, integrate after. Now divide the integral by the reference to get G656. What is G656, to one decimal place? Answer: 11.7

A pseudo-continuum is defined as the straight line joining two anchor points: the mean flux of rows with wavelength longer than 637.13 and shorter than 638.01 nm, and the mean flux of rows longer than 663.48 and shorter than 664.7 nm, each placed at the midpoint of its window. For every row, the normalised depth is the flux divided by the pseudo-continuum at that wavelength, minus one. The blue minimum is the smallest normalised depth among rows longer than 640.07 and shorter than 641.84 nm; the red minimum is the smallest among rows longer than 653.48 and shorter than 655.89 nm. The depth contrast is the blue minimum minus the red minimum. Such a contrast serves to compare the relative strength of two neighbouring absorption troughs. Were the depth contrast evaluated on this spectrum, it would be -0.10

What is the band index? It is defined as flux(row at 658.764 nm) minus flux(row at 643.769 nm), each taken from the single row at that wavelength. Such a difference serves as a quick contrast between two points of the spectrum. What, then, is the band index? 6.1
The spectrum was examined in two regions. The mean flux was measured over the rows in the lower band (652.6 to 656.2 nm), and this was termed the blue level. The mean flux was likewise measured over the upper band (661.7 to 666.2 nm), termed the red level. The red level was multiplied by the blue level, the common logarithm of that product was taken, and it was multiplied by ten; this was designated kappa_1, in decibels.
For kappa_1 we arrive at 19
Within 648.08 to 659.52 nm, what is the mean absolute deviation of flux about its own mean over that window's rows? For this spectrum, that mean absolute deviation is 9.8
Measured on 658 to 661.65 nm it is 5.2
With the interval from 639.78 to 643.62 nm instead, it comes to 0.3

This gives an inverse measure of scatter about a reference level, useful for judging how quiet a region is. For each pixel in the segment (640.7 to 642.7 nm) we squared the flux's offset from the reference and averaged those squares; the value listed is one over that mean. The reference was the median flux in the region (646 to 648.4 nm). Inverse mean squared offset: 6.2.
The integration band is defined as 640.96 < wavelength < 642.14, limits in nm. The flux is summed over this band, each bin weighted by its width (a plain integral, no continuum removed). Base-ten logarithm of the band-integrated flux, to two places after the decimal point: 0.89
